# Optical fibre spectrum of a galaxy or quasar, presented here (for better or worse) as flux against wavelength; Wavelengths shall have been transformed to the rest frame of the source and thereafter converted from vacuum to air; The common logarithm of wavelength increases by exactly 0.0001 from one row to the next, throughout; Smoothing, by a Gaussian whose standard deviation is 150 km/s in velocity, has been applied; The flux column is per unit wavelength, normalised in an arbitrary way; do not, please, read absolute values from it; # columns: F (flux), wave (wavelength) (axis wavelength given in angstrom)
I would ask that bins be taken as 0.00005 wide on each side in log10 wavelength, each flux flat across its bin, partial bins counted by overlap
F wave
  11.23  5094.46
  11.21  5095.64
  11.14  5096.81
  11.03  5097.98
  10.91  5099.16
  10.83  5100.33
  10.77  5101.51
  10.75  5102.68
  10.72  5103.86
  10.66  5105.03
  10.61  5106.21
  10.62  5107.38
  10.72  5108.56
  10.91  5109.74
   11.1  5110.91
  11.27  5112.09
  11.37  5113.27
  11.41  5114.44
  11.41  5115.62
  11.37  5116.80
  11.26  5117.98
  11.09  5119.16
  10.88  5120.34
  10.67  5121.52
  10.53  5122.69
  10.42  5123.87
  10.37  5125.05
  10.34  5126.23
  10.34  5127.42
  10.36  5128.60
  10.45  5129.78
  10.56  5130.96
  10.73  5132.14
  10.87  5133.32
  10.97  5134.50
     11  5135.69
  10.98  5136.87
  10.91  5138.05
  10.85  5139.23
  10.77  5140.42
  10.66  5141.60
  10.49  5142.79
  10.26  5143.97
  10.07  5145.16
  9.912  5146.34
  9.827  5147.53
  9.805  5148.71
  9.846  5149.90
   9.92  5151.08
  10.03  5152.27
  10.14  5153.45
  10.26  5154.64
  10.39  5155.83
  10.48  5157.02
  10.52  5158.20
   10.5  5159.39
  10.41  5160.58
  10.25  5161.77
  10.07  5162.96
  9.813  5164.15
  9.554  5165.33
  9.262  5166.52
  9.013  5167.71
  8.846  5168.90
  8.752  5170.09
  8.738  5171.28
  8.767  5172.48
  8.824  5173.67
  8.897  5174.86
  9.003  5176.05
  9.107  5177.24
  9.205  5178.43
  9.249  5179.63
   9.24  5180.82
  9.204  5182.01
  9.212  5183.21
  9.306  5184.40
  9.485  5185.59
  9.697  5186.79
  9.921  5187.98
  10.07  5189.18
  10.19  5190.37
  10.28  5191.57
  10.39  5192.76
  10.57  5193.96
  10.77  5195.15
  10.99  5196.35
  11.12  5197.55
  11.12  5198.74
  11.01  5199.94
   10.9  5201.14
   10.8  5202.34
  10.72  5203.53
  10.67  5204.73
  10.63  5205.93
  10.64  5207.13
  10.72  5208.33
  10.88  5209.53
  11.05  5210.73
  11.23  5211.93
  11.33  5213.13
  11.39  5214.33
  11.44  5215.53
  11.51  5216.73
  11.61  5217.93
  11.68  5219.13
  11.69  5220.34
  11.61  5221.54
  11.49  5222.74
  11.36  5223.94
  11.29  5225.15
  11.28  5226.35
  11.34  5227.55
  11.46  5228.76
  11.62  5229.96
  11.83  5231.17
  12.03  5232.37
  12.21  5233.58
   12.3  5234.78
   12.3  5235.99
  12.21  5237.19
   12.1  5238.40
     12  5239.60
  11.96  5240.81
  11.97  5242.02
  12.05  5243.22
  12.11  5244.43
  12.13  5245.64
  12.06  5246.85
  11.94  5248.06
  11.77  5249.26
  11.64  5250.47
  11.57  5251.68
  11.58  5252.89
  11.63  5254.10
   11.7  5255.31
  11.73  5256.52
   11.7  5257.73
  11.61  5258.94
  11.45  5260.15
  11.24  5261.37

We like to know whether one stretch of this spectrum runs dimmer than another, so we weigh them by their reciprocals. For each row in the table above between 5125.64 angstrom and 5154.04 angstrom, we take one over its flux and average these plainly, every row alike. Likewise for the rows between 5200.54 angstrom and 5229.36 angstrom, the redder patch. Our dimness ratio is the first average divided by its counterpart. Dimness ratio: 1.08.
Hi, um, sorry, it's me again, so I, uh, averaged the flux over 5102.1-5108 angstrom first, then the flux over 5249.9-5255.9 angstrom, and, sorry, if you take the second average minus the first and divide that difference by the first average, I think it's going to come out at 0.089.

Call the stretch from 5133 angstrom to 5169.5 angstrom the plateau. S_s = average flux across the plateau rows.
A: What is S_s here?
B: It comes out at 10.2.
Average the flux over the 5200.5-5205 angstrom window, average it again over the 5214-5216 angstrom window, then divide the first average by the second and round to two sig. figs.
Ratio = 0.94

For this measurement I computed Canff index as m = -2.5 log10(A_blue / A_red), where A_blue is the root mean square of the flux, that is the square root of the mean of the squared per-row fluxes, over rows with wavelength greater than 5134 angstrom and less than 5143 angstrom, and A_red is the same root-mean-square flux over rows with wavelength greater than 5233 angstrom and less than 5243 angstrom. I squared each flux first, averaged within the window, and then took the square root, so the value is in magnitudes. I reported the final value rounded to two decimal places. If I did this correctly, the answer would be 0.12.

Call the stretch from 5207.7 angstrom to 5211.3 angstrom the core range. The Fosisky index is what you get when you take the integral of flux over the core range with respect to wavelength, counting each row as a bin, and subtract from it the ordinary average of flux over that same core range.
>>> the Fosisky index 28.3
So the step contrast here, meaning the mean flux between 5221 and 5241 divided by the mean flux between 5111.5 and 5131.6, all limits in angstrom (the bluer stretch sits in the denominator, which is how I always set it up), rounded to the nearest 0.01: 1.09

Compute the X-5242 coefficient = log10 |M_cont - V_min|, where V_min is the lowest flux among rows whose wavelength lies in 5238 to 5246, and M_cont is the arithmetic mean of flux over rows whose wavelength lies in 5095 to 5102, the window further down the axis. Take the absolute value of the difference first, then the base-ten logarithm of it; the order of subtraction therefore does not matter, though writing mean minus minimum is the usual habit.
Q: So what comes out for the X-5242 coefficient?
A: 0.0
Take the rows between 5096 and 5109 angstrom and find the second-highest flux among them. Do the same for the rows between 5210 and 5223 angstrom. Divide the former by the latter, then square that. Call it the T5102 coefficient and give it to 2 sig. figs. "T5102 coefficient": 0.89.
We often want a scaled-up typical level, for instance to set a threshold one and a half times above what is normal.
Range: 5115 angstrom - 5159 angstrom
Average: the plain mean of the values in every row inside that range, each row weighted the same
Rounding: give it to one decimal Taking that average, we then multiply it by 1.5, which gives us 15.8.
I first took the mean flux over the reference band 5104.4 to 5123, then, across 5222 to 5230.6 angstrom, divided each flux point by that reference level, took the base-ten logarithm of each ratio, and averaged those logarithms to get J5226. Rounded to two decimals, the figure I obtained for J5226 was 0.02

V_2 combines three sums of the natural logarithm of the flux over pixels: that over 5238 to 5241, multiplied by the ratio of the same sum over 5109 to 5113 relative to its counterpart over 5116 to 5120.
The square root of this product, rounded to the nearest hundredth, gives 2.72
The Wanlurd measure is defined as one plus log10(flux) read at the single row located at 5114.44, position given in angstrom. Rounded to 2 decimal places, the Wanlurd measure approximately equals 2.06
